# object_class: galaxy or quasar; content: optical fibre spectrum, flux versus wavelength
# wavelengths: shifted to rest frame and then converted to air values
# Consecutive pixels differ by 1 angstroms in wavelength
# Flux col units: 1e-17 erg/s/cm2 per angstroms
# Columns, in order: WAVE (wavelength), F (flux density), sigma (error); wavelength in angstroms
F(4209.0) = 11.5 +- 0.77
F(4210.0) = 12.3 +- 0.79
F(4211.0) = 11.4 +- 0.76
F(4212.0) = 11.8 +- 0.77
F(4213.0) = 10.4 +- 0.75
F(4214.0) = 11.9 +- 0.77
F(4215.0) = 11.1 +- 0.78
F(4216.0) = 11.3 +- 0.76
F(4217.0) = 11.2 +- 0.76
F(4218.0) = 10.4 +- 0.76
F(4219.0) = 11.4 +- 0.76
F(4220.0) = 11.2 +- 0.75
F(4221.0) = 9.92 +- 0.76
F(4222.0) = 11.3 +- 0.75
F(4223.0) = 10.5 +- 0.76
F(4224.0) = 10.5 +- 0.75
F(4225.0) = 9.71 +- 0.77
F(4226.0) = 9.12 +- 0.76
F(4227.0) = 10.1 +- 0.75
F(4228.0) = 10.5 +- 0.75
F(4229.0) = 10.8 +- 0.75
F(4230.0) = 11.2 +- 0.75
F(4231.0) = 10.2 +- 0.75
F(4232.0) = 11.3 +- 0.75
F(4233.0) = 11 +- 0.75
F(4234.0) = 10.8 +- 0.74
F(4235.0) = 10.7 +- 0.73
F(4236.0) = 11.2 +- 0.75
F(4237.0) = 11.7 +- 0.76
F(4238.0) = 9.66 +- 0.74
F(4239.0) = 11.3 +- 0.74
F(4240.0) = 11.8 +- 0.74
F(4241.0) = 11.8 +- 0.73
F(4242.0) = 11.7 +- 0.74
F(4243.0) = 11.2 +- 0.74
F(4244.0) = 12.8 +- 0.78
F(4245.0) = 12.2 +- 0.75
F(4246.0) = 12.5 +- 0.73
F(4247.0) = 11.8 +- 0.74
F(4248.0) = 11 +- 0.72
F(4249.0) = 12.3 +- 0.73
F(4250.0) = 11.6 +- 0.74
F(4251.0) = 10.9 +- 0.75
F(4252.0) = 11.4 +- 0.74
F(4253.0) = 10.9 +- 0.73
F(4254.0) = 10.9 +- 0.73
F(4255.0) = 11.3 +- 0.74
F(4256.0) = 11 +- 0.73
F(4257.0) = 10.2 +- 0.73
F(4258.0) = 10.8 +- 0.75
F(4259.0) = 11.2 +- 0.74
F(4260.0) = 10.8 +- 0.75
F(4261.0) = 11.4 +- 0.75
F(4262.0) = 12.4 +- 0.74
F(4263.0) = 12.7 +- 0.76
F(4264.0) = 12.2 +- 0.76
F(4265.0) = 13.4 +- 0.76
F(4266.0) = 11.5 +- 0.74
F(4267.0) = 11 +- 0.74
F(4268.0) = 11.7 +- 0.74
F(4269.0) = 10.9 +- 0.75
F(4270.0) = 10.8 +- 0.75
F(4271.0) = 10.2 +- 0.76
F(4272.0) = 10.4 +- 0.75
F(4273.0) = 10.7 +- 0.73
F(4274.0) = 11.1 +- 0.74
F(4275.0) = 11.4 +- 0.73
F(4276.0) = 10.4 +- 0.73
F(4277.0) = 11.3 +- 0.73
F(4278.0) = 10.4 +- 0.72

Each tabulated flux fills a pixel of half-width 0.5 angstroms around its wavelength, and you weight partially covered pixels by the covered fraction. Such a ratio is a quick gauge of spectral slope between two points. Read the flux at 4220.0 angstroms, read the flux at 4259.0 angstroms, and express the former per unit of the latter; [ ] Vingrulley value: 1.00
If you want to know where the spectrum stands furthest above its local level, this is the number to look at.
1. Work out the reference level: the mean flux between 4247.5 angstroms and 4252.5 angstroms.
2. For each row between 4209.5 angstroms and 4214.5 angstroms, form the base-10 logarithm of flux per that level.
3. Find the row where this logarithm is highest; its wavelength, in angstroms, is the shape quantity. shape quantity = 4210.0 angstroms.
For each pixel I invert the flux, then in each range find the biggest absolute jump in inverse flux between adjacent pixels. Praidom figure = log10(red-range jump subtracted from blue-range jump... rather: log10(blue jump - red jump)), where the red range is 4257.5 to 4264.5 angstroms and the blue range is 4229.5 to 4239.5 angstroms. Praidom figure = -1.96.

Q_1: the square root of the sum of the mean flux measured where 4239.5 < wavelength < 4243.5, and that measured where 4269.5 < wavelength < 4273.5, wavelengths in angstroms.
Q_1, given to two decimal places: 4.71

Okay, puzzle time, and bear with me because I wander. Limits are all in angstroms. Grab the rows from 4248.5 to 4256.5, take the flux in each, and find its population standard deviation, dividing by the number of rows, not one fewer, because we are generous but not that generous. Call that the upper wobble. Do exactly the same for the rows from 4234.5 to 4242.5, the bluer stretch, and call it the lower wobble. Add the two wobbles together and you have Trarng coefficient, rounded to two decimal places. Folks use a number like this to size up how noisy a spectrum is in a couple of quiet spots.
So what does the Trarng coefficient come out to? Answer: 1.15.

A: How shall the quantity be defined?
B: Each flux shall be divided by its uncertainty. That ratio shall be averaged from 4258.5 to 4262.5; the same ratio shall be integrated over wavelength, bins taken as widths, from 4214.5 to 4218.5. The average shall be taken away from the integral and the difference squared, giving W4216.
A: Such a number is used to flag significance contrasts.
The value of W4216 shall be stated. 1776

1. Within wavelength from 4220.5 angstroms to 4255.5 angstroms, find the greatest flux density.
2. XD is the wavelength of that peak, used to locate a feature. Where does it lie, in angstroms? 4244.0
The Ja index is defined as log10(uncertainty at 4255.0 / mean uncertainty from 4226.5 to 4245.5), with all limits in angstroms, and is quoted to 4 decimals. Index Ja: -0.0040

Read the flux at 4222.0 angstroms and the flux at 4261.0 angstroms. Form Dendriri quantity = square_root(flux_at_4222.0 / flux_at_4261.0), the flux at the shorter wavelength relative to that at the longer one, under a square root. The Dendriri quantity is 1.00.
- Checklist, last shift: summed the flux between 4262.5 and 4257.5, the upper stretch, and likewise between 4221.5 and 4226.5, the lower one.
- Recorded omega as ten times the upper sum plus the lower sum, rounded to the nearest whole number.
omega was 617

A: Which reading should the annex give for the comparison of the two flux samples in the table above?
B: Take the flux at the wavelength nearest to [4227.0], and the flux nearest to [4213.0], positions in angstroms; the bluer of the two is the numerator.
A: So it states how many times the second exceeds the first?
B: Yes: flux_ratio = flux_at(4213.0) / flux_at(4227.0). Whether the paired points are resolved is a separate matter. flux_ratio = 1.03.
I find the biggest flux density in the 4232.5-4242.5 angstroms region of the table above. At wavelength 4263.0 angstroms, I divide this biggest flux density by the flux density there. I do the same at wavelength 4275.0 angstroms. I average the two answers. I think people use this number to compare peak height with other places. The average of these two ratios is 0.98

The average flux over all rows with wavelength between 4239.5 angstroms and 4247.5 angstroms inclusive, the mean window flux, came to 12.0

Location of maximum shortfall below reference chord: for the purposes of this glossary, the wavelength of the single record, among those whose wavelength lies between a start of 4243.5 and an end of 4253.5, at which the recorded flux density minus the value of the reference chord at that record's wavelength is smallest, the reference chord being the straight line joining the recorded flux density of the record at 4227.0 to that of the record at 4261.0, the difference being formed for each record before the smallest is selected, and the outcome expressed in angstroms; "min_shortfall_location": 4253.0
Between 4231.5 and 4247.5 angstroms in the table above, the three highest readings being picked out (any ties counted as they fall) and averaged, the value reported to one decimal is 12.5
